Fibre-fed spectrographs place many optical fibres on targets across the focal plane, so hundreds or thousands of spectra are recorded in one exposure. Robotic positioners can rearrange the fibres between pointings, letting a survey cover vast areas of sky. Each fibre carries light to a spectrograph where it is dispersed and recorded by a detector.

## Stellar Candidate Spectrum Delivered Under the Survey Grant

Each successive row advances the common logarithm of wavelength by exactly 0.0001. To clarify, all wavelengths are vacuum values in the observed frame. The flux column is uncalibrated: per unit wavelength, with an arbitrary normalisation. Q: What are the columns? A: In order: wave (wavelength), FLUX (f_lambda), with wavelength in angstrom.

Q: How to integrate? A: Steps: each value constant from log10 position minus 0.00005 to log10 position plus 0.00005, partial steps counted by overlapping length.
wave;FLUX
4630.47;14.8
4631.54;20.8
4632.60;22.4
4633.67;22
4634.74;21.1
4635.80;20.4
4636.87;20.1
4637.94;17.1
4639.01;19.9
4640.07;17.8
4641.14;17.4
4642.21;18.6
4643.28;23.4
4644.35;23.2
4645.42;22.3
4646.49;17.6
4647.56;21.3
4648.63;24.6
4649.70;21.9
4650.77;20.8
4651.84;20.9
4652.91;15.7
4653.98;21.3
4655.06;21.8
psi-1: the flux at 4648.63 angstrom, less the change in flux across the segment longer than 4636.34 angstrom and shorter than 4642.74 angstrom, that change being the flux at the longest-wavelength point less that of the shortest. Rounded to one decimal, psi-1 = 26.1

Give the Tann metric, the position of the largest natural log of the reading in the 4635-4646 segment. 4643.28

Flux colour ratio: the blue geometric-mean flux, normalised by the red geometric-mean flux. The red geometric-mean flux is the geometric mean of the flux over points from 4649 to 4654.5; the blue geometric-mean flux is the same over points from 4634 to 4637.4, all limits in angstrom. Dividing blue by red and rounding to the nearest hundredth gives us 1.03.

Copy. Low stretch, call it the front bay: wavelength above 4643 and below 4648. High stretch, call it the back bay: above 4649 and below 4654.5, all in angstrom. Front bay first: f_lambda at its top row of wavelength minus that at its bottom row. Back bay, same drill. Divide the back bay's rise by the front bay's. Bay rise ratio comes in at 0.3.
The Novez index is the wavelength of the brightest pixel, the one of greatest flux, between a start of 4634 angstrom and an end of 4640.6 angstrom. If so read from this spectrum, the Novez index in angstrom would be 4634.74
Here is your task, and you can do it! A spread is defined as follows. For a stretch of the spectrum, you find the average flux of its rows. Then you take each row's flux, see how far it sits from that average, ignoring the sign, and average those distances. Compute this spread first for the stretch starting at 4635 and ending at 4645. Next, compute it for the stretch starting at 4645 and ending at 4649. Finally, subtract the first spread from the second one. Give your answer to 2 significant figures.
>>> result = 0.19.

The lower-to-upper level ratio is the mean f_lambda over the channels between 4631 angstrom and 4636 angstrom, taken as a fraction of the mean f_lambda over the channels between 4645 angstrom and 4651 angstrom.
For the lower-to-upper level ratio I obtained 1.00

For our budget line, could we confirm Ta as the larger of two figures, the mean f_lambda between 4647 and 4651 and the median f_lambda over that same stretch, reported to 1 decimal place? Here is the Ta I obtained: 22.2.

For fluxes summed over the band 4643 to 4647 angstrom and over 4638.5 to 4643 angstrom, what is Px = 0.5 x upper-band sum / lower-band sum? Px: 0.59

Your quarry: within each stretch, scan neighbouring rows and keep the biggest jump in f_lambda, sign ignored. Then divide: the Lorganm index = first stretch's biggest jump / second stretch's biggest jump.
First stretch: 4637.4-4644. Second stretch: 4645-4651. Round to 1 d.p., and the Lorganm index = 1.0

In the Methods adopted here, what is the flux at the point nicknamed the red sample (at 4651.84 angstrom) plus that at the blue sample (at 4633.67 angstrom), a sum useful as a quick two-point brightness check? 42.9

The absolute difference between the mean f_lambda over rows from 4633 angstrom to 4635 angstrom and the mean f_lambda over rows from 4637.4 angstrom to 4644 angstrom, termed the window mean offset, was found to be 2.5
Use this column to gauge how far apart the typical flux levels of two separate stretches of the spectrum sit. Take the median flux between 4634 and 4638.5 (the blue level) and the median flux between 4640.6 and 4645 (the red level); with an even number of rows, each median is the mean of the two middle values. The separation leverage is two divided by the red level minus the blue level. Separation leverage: 3.1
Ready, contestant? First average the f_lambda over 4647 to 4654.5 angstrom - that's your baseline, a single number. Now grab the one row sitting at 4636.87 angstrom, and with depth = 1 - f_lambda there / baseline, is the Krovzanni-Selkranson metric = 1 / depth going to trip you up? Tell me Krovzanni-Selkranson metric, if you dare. 25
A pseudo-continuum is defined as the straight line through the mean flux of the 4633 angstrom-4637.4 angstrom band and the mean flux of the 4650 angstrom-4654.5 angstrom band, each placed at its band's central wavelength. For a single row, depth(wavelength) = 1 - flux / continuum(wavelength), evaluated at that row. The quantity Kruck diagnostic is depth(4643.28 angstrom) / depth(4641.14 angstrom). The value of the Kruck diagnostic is -1.0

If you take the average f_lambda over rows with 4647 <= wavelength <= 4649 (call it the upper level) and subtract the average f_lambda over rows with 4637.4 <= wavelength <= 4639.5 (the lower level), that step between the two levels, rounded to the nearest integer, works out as 4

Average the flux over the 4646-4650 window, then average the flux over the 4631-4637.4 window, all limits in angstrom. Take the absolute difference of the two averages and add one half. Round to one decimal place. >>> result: 0.7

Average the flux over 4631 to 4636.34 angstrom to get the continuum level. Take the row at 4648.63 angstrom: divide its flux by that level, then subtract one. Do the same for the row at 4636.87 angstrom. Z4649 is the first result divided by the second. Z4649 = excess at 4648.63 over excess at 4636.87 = -2.6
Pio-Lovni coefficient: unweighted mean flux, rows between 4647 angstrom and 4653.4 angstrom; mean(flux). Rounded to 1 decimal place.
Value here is 20.9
